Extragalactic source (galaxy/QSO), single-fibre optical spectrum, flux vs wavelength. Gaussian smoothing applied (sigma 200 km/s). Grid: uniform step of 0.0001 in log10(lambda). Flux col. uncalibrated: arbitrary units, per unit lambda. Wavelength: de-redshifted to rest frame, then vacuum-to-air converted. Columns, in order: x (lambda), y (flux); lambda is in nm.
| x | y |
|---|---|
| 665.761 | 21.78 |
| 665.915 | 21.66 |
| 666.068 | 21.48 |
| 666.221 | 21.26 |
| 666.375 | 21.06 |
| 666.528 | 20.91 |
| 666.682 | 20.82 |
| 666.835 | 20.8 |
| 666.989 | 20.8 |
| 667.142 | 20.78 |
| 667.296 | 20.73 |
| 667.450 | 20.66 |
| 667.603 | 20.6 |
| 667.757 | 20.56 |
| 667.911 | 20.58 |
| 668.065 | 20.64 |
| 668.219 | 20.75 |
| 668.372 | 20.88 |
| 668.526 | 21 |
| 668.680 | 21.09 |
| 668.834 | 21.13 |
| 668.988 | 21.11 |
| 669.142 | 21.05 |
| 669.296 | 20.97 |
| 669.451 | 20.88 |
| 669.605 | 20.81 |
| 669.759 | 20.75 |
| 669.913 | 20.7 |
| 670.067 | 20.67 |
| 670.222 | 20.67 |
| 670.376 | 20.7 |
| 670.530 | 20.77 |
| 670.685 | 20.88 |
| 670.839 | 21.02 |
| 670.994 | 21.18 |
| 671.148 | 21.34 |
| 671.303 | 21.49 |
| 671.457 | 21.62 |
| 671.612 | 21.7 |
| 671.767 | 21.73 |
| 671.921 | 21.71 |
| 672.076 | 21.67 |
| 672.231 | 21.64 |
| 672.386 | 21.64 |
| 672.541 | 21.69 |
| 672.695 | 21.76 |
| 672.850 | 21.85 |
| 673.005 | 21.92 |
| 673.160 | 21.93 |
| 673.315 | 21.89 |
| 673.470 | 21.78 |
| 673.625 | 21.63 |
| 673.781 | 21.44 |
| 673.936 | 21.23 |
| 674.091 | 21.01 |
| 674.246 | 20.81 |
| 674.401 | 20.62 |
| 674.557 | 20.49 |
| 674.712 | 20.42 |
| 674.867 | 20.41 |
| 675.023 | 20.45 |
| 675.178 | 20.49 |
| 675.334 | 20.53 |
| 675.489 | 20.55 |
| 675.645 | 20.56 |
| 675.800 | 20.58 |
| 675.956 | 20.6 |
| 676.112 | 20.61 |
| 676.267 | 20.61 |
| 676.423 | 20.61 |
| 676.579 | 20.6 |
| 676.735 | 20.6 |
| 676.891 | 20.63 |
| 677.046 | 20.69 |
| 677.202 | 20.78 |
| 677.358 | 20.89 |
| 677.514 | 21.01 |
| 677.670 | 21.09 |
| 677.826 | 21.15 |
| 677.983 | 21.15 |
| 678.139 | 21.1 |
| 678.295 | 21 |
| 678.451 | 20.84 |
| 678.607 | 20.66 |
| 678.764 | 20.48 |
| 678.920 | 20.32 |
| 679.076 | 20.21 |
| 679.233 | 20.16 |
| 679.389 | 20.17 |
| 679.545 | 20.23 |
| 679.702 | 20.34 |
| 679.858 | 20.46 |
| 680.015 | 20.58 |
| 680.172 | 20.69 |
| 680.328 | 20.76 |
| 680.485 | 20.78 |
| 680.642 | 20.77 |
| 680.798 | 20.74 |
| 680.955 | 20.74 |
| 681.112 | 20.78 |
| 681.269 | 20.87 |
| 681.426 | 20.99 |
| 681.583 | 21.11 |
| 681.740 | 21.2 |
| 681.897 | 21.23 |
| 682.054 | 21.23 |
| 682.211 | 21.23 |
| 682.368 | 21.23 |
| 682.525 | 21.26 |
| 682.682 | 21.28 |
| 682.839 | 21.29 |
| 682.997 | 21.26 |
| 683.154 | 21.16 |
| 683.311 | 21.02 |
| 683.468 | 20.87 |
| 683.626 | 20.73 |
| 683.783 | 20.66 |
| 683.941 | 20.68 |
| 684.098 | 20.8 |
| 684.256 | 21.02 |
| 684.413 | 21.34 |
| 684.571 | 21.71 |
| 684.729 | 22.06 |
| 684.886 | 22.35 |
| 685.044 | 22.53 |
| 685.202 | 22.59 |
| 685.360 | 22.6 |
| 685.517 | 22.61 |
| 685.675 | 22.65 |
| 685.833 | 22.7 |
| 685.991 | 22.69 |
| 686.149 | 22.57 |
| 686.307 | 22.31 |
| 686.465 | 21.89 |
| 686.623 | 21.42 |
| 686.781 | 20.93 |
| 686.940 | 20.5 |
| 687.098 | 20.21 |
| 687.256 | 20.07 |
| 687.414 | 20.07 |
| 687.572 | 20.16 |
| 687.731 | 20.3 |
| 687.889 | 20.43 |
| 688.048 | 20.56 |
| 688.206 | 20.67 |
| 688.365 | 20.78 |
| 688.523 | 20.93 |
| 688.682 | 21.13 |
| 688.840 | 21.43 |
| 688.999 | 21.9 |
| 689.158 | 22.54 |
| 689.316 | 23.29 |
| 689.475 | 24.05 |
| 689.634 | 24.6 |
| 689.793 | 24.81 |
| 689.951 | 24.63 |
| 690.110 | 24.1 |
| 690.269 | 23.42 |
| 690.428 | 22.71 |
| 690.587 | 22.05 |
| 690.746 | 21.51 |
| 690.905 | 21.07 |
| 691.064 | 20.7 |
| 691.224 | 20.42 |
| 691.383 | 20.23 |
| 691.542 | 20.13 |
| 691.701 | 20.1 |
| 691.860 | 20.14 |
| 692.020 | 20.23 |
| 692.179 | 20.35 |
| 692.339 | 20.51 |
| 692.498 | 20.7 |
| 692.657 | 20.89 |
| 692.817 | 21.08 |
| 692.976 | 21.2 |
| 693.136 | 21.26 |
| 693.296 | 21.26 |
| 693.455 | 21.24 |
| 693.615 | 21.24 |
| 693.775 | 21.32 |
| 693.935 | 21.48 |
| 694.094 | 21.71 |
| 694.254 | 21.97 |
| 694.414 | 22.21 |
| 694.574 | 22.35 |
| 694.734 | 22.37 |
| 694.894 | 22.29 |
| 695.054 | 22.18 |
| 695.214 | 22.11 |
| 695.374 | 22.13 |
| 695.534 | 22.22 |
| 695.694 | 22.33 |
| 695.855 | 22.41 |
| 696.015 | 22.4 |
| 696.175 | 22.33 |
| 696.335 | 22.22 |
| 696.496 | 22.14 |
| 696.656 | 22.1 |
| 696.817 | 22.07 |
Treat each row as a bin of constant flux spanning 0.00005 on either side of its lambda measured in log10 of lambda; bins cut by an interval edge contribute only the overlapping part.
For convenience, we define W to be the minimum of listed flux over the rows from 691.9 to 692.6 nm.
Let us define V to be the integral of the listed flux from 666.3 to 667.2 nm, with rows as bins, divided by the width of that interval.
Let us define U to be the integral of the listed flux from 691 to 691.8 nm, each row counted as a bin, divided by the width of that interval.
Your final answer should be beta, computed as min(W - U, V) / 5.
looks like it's -0.02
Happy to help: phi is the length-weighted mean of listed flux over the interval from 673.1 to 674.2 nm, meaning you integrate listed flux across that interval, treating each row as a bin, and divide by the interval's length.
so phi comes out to 21.5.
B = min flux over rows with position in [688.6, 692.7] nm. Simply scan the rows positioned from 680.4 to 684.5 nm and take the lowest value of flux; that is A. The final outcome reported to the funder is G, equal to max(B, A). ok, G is 20.7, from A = 20.66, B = 20.1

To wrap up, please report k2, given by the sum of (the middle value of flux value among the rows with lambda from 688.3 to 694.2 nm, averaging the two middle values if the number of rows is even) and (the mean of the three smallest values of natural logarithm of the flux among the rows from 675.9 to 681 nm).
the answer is 24.2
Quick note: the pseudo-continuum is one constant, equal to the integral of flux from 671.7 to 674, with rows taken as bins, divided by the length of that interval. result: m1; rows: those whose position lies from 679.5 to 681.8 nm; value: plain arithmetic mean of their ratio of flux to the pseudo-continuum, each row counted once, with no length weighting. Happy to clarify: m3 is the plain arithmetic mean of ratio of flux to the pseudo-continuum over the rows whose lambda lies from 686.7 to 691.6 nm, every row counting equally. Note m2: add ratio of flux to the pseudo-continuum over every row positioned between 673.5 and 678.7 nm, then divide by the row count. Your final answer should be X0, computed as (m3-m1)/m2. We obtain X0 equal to 0.04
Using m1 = 0.955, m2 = 0.96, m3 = 0.996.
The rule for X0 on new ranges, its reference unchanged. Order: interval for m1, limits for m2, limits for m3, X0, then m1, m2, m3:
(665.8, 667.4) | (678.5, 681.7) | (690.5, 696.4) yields 0.02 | 0.969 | 0.95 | 0.987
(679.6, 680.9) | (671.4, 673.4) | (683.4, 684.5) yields 0.01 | 0.951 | 1.00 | 0.962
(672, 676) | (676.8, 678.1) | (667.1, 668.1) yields -0.02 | 0.974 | 0.96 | 0.951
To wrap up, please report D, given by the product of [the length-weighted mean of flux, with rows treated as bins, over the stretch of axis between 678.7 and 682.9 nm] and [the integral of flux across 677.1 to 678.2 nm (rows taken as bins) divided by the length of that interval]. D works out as 436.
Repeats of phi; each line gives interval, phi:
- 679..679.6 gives 20.2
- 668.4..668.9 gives 21.0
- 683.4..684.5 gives 20.9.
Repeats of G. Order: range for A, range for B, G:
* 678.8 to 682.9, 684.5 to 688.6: 20.2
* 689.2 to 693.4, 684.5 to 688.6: 20.1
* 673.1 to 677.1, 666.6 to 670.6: 20.6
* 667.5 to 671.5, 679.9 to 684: 20.6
